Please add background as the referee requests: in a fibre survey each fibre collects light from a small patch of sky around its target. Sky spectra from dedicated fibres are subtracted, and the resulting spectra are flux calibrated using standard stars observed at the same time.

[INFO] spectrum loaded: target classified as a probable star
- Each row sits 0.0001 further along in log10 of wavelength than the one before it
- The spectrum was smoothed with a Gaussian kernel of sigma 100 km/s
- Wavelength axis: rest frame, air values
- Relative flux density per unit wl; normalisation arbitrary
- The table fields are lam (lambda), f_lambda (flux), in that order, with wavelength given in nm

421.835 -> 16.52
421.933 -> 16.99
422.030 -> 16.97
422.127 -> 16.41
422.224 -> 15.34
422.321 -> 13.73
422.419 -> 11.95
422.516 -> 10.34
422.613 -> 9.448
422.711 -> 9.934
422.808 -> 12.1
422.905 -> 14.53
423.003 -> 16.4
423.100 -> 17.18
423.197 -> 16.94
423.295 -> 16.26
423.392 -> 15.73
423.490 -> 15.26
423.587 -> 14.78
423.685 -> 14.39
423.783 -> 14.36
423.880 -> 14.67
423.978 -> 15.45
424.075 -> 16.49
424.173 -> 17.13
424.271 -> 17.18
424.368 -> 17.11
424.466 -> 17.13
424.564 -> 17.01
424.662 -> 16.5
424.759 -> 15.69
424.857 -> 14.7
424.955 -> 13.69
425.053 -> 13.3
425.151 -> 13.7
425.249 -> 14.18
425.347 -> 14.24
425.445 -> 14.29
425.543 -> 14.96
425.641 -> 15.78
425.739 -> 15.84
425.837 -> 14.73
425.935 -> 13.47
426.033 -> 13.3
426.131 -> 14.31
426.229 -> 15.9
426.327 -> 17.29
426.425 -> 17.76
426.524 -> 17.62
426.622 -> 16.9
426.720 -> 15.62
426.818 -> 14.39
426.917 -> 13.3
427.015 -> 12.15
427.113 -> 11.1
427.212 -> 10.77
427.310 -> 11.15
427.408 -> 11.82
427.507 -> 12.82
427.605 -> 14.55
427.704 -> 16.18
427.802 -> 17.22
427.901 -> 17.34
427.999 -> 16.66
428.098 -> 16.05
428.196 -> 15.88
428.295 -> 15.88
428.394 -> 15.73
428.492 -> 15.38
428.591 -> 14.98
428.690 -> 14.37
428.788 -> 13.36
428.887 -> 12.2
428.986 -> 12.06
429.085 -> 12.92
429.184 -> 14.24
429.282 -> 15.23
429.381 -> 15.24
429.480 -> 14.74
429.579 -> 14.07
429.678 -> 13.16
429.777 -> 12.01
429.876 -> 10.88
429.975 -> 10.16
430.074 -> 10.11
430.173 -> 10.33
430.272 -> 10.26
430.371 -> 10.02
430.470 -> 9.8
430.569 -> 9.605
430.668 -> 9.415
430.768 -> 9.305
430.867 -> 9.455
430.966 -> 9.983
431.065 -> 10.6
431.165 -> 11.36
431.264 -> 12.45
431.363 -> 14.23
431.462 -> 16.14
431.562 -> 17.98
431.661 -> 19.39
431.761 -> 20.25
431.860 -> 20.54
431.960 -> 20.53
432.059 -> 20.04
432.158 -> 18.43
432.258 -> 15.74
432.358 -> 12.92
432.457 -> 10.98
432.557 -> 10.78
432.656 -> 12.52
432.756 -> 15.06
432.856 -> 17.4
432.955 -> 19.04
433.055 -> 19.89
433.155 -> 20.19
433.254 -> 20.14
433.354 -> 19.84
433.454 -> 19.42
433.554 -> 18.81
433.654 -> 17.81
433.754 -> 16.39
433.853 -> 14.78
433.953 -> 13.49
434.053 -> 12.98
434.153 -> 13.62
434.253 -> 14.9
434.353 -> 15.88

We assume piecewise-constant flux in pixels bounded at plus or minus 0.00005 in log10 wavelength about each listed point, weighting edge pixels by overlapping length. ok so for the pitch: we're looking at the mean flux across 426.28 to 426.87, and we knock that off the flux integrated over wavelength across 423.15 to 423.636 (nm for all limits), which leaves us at -8.9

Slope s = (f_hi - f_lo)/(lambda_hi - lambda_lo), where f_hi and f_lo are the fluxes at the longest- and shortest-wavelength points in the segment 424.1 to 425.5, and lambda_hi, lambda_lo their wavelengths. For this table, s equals -2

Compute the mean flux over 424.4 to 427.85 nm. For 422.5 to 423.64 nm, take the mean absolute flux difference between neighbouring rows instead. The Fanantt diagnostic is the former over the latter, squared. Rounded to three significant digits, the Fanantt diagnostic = 214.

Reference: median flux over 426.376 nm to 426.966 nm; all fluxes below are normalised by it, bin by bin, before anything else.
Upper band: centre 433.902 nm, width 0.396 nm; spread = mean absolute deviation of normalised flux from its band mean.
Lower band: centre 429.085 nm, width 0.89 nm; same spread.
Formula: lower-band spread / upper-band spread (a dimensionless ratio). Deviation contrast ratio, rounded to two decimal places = 0.89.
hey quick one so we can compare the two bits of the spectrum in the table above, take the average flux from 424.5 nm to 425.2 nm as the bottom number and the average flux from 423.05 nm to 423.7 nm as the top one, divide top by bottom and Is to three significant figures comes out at 1.06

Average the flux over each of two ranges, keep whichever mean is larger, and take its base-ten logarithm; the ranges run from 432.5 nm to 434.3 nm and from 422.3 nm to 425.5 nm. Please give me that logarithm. 1.22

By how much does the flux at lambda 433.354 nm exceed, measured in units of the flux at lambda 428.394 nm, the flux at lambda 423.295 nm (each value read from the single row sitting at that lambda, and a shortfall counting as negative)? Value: 0.23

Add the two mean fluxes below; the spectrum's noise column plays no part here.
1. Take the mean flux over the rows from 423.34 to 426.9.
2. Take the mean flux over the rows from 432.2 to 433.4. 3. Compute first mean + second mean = 31.6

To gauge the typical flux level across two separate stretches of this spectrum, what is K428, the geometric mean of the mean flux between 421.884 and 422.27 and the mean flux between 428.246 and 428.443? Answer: 16.1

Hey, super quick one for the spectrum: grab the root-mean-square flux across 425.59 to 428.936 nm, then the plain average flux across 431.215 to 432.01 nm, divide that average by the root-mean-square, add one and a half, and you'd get 2.69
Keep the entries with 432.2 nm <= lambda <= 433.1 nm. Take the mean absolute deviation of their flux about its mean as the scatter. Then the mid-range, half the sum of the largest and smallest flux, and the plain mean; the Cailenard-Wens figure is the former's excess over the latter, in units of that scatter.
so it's 0.15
